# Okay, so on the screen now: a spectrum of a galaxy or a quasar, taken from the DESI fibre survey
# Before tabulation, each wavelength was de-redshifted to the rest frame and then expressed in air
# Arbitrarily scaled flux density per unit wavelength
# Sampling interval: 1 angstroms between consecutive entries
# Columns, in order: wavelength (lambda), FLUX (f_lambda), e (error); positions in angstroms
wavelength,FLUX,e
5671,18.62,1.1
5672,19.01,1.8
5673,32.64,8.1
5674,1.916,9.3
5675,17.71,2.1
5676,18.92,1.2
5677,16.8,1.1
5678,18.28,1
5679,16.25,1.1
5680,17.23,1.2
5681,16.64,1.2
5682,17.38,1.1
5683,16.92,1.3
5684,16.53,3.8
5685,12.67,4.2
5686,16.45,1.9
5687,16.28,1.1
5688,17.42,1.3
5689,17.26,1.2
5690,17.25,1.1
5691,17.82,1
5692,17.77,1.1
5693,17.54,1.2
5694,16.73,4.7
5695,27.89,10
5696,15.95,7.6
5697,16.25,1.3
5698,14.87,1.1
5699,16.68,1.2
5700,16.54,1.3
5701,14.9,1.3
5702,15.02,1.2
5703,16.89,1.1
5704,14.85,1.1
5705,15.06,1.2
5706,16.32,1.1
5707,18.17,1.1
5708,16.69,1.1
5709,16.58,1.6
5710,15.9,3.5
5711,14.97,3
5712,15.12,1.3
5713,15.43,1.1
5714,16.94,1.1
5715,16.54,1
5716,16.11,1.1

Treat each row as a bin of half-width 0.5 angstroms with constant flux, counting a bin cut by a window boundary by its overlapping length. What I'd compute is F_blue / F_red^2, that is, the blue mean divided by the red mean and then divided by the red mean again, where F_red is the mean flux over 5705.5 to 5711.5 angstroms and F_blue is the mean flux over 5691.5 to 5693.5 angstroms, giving 0.0653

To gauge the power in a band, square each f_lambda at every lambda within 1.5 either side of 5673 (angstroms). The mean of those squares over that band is 477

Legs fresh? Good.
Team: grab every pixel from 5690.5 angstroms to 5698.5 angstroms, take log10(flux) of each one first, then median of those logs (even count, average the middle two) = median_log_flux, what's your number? 1.234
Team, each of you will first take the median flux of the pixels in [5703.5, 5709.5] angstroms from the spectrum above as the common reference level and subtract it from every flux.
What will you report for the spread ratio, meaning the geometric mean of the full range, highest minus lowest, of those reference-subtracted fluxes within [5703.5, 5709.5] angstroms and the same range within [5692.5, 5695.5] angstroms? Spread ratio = 6.1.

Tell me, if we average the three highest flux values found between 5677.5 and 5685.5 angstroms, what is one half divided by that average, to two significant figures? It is 0.028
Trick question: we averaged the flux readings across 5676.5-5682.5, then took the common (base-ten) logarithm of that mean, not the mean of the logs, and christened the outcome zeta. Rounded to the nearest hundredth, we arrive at 1.23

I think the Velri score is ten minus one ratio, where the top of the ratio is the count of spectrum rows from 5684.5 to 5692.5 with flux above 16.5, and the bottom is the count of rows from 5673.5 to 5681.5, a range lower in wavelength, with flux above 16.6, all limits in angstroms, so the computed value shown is 9.2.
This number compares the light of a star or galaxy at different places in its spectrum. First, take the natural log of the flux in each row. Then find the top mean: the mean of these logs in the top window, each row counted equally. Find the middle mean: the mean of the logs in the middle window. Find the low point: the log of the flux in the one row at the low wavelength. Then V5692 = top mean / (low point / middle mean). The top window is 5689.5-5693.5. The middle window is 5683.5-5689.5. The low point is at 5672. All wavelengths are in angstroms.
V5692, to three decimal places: 2.701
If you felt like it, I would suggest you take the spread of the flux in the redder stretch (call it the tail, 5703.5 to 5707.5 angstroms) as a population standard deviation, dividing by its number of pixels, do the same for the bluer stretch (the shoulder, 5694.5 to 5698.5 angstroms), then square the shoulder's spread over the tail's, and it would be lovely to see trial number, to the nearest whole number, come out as 16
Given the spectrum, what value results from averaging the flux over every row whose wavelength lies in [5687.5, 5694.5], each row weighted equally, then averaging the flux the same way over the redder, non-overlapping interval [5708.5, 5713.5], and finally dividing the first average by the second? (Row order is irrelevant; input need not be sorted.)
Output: 1.12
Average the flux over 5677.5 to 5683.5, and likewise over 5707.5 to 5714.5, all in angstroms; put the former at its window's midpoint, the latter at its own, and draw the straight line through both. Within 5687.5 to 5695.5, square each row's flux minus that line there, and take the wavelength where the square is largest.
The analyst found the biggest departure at 5695 angstroms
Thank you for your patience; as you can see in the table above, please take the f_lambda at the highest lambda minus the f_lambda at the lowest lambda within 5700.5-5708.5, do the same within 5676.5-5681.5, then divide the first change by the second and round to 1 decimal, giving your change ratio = -11.2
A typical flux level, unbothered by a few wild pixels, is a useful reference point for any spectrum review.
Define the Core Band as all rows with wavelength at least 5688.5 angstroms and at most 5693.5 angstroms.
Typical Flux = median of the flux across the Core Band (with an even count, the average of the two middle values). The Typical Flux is 17.5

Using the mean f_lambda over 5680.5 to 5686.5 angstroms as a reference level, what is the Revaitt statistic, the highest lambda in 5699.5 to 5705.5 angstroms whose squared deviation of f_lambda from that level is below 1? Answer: 5703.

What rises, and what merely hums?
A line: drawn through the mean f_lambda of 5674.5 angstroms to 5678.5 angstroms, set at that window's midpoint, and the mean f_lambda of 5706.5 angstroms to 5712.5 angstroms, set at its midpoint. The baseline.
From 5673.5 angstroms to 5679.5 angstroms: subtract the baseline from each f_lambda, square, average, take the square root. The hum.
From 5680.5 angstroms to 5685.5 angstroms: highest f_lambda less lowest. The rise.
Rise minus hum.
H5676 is -2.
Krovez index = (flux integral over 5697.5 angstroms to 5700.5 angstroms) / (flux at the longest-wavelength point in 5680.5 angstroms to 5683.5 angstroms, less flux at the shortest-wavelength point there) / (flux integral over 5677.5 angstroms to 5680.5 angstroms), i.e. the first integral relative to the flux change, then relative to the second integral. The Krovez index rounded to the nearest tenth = 3.3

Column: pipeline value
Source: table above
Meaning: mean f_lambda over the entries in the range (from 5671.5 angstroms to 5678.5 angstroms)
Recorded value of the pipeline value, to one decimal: 17.9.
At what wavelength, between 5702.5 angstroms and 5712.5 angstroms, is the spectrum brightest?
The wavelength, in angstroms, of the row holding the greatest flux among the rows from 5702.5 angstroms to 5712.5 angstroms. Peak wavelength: 5707 angstroms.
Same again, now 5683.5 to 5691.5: 5691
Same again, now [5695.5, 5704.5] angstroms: 5703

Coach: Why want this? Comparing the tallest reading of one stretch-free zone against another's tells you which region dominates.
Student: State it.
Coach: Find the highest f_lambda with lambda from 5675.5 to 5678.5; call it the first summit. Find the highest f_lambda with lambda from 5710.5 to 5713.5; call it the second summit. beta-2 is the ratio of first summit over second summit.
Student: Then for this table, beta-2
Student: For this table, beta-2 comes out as 1.23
